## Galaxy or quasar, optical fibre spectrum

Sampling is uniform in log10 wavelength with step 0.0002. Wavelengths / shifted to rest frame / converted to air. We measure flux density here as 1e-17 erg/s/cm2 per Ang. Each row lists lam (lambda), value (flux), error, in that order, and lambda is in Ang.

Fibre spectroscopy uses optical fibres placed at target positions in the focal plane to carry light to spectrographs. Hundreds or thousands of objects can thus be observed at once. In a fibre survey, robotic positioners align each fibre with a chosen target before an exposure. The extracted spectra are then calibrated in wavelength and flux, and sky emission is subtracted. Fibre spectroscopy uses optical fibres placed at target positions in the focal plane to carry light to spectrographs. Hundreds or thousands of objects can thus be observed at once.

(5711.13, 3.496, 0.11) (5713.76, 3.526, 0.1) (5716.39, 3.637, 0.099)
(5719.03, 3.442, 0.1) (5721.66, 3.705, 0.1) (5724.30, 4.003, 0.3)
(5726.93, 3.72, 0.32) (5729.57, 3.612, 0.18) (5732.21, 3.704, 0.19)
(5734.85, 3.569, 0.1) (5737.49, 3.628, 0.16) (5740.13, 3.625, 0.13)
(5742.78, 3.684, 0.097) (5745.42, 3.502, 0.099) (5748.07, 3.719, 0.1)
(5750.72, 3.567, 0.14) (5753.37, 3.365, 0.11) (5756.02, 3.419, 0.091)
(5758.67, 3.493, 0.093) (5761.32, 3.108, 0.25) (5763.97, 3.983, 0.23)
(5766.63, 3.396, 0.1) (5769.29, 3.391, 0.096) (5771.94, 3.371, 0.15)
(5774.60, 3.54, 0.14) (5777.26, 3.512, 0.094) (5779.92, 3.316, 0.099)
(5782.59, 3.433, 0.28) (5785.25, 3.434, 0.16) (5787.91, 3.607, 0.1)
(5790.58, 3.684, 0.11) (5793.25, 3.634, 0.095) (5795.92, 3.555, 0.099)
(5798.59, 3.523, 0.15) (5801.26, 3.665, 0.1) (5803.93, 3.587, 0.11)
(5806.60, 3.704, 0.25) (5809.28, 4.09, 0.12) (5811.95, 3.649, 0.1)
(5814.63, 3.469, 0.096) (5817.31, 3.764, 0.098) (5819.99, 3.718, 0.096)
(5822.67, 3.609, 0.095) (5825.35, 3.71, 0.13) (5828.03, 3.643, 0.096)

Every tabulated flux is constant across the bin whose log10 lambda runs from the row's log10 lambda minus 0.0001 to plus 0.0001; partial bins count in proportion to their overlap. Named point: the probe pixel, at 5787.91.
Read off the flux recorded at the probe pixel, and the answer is 3.607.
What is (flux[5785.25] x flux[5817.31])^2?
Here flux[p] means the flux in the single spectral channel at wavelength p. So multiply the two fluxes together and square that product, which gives 167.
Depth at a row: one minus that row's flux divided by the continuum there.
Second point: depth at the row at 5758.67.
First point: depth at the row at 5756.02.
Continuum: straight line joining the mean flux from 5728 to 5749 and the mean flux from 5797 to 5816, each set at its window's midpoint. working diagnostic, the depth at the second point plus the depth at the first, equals 0.10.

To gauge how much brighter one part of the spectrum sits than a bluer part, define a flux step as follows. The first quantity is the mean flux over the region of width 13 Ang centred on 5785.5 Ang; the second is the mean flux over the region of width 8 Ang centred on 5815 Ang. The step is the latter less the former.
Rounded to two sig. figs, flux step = 0.13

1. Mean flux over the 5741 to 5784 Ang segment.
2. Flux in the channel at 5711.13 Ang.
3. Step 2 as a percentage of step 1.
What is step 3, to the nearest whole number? 100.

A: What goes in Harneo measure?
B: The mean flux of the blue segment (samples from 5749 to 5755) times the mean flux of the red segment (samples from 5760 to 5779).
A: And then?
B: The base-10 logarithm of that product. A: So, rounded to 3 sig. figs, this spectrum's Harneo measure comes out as 1.08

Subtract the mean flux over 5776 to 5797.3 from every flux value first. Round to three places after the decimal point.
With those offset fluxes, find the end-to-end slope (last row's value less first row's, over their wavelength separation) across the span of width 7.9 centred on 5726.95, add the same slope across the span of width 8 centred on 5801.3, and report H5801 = -0.062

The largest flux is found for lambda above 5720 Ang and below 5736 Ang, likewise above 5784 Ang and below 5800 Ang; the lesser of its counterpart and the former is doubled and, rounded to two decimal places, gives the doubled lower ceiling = 7.37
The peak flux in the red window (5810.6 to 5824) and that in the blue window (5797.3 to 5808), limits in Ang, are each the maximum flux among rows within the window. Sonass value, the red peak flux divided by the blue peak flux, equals 1.02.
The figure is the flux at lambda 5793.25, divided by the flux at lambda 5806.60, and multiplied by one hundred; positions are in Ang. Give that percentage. 98.1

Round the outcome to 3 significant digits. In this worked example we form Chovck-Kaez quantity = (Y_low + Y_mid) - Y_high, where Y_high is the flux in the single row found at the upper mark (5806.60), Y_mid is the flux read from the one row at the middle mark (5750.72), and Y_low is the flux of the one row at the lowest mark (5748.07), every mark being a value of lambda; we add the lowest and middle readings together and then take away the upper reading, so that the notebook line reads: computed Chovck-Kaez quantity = 3.58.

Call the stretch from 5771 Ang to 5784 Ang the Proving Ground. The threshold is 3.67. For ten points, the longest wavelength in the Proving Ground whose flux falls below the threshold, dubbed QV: 5782.59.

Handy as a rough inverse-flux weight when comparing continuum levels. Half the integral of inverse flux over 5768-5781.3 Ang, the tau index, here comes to 1.94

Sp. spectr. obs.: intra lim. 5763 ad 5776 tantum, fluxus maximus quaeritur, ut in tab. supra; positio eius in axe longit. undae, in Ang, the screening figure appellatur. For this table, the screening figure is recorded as 5763.97 Ang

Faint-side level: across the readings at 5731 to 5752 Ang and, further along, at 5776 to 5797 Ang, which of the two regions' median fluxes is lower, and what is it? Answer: 3.53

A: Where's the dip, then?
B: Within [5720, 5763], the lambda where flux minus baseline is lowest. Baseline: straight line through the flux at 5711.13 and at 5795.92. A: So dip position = 5761.32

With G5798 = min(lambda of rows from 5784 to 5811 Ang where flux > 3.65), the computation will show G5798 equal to 5790.58 Ang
